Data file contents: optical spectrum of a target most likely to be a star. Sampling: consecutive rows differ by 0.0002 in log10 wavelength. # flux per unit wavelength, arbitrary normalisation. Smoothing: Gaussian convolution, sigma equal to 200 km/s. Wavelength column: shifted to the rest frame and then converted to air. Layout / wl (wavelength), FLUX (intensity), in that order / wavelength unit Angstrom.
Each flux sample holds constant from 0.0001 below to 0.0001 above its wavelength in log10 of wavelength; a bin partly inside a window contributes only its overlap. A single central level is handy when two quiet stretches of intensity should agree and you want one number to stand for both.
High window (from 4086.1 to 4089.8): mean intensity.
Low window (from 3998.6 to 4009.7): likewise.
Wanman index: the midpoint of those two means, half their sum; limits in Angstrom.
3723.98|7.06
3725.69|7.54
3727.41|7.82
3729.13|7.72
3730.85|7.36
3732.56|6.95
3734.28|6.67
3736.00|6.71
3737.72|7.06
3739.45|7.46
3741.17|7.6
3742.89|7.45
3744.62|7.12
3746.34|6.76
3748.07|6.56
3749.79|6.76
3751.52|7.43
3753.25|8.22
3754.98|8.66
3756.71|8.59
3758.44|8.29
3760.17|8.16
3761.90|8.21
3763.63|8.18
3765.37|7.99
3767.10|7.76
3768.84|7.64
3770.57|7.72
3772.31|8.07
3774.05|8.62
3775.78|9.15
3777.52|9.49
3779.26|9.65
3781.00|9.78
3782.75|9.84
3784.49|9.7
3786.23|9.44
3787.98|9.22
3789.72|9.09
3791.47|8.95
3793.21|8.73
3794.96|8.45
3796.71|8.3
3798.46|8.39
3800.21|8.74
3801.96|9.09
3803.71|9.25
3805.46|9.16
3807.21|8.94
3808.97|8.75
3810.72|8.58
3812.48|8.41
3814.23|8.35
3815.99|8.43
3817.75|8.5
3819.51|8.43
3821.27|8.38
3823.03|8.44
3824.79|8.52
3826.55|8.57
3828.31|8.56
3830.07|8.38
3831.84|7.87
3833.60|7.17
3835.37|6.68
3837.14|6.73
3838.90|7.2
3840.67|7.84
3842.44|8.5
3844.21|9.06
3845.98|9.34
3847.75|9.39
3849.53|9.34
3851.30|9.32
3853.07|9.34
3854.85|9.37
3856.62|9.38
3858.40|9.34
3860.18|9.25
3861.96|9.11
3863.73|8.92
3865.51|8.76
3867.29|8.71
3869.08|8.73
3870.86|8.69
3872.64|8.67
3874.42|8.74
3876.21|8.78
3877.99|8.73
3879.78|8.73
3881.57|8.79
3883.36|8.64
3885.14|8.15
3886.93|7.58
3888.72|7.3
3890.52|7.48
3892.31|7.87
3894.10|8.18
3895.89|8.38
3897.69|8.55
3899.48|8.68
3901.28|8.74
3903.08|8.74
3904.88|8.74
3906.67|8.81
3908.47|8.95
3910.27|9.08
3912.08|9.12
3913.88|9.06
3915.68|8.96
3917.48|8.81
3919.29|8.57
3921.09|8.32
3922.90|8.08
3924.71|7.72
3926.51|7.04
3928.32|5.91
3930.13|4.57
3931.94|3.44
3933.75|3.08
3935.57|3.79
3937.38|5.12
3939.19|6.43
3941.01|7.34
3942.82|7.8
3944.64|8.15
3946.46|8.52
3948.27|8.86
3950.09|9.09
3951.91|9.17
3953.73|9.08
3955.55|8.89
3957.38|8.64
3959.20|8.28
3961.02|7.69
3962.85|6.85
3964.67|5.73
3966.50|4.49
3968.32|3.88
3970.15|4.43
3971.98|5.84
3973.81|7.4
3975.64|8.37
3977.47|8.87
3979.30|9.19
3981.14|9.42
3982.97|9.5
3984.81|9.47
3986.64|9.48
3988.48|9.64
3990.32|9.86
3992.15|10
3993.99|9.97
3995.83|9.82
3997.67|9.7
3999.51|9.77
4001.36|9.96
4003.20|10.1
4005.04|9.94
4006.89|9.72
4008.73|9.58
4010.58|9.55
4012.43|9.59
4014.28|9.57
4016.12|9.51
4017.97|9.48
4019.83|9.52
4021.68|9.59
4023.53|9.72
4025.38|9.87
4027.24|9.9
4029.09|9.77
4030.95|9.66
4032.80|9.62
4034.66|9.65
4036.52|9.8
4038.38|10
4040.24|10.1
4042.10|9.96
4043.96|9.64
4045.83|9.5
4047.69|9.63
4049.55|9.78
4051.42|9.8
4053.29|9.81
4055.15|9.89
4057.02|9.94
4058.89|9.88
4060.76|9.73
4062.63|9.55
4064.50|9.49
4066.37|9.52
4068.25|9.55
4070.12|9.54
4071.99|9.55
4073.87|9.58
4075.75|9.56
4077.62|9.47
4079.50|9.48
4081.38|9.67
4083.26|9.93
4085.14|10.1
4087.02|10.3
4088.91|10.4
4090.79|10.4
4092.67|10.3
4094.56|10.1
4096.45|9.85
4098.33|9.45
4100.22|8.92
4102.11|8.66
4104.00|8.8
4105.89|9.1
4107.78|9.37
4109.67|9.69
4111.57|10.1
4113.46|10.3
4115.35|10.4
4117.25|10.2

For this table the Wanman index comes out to 10.1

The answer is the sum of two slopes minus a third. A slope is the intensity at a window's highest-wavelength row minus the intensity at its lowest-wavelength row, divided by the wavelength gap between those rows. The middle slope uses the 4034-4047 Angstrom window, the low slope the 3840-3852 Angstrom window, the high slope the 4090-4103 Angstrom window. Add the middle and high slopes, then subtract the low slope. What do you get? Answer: -0.31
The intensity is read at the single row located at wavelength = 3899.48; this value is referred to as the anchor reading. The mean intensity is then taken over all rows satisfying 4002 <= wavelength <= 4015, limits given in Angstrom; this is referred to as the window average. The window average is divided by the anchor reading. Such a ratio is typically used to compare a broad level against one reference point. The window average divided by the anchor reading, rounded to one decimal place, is 1.1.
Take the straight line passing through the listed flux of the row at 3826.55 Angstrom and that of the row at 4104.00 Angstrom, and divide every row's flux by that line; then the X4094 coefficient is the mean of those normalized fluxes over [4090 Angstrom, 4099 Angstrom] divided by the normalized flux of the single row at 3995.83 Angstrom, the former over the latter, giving 1.01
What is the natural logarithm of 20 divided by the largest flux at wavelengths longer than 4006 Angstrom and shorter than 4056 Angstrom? 0.68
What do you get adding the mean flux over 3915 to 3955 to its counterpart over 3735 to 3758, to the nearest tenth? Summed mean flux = 14.6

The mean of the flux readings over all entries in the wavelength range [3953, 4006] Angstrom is 8.42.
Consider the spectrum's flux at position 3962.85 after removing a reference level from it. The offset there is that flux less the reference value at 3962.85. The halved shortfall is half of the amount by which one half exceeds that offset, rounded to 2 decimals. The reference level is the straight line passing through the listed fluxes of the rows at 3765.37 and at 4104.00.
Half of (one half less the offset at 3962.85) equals 1.06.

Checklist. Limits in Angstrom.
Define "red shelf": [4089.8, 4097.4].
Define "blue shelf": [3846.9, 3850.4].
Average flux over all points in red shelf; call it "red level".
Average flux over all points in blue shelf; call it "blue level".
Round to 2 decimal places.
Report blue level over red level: 0.92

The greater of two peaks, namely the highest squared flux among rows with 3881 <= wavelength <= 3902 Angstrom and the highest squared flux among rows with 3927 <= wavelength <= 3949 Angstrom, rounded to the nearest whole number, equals 78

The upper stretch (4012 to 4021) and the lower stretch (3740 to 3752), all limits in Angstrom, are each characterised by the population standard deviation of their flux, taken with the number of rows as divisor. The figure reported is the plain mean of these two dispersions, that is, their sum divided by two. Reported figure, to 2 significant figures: 0.21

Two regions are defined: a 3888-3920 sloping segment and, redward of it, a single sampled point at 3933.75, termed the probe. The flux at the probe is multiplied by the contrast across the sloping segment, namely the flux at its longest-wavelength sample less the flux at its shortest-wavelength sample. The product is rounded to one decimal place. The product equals 3.9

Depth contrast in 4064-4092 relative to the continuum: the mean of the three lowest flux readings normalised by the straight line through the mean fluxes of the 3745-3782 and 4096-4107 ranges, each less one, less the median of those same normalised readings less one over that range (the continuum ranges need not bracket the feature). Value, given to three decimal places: -0.010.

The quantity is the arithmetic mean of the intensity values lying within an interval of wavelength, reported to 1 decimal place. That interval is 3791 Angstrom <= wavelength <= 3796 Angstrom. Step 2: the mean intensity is 8.7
